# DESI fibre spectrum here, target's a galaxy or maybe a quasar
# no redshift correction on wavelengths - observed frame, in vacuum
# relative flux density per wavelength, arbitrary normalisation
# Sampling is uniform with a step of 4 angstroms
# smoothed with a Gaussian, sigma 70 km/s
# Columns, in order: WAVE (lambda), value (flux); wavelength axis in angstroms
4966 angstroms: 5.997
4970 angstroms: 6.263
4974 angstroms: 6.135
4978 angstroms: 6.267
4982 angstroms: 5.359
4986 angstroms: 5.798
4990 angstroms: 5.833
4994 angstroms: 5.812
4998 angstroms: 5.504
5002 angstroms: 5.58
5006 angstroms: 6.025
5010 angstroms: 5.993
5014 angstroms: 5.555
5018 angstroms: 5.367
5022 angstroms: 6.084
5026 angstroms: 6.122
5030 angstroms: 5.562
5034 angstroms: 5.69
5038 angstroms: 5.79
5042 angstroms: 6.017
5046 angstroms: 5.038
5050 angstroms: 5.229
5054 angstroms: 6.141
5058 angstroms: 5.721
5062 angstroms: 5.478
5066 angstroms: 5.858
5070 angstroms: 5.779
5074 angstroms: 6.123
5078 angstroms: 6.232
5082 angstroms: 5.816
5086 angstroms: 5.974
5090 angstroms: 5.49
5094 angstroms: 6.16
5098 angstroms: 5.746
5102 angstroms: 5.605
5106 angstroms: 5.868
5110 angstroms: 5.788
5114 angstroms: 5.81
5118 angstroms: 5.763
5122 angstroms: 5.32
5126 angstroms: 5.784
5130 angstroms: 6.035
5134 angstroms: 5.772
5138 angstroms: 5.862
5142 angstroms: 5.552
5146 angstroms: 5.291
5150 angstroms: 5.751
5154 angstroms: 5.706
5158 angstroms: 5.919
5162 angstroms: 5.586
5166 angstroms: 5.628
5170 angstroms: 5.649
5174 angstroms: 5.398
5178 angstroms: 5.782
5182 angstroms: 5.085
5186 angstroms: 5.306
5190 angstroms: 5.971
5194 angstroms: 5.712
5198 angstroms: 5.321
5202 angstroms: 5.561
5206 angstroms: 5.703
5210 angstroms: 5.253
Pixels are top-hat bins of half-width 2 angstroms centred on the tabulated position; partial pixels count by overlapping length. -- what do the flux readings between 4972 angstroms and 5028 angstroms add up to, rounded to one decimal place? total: 81.4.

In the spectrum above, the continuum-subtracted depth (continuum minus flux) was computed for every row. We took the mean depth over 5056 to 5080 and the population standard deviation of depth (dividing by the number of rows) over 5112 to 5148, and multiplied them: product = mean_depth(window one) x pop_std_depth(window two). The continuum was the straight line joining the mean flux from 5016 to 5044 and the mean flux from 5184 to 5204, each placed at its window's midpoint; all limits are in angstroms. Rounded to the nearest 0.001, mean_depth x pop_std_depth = -0.026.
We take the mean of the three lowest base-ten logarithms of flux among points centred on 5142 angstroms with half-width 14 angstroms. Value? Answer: 0.741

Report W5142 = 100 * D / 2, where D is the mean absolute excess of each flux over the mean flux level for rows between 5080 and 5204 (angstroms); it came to 9.7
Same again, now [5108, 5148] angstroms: 9.3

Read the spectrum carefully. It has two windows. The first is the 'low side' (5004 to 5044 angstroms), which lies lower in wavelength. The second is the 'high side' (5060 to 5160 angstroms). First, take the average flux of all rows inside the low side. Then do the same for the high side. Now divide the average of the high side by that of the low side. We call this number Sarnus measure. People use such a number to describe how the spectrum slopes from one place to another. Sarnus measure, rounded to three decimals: 0.993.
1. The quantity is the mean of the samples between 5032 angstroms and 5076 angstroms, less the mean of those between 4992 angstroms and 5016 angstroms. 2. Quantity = -0.03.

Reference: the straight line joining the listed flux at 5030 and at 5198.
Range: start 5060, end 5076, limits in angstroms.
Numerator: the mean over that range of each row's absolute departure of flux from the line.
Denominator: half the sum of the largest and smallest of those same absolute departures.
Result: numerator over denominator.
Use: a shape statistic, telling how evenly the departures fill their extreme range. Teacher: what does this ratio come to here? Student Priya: 0.97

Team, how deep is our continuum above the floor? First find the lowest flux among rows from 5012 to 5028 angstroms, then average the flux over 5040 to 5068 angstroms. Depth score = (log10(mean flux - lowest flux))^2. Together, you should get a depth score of 0.32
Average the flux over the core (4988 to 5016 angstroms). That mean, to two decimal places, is 5.76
